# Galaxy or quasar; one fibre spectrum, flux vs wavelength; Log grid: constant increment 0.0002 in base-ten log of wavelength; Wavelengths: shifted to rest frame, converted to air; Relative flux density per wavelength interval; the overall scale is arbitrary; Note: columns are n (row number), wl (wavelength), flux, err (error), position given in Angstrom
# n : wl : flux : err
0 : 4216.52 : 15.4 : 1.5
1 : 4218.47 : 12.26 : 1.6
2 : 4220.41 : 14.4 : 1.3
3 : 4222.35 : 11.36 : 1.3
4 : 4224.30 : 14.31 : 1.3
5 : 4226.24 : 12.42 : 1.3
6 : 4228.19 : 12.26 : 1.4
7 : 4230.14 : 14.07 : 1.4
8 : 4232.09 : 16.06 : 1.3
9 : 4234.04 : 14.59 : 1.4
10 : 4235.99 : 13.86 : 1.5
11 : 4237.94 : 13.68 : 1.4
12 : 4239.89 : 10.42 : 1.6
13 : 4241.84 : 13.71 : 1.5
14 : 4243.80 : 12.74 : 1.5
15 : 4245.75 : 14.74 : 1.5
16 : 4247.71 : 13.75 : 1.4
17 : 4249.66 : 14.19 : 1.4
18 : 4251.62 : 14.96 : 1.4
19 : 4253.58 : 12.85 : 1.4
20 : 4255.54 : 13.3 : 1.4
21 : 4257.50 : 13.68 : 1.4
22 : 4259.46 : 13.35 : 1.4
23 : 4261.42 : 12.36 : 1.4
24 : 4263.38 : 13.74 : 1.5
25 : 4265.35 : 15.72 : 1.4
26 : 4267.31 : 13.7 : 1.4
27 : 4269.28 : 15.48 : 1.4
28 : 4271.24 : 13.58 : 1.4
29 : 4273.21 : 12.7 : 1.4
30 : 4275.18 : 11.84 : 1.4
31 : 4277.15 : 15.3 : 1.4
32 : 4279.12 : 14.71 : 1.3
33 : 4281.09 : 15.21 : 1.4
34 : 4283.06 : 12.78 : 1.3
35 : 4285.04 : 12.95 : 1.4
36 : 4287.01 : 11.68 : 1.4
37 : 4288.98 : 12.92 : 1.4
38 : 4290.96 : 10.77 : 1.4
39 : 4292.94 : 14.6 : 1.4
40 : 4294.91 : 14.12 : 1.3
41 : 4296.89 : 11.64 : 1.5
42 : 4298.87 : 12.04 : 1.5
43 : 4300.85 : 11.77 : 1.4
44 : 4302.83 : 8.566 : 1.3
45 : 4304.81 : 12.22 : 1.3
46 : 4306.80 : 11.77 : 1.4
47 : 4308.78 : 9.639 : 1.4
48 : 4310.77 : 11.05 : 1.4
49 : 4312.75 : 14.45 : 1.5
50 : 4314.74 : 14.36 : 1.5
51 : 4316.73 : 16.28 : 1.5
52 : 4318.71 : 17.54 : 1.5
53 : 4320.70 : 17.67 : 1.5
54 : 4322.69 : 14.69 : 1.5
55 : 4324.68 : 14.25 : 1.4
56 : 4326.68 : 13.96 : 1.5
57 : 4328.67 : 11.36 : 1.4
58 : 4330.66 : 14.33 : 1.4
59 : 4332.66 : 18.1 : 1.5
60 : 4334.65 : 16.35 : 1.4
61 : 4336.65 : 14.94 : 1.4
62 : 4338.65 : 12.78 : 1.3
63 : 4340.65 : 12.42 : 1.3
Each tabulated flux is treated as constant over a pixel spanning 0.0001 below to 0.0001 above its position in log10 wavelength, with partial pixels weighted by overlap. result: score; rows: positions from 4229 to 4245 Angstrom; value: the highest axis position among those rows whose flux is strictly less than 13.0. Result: 4243.80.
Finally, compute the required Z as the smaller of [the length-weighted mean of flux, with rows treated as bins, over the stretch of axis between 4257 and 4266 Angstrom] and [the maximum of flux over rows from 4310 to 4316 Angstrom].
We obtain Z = 13.7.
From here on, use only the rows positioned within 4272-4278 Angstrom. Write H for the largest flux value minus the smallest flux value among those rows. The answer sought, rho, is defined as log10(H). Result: 0.539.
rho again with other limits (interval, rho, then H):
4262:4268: 0.305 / 2.02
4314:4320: 0.502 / 3.18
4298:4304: 0.541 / 3.47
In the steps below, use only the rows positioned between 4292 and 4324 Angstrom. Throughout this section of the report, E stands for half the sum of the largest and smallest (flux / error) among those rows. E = 9.2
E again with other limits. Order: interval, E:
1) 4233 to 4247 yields 8.5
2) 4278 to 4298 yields 9.5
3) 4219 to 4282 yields 9.4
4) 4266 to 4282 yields 9.9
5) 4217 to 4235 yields 10.0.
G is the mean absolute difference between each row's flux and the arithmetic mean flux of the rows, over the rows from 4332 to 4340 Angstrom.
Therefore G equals 1.68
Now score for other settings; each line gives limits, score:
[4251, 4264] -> 4261.42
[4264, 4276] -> 4275.18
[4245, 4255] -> 4253.58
